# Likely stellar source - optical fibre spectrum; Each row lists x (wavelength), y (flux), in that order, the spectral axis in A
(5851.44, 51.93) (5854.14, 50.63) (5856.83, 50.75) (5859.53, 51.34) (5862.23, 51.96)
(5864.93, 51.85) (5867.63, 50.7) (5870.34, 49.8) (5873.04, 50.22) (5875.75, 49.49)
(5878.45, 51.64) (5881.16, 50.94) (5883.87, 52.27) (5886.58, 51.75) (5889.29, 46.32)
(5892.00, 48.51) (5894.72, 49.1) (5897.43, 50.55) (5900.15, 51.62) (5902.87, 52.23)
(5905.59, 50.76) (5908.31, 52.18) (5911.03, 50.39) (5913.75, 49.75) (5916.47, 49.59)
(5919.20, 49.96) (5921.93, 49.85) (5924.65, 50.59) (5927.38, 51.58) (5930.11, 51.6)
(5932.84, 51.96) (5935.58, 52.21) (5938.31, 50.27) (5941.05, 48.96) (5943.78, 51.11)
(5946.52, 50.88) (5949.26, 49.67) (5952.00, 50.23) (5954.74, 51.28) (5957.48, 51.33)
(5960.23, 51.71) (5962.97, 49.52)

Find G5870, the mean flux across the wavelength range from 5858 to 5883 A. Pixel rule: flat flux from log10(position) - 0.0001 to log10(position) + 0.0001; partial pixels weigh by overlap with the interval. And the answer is 50.9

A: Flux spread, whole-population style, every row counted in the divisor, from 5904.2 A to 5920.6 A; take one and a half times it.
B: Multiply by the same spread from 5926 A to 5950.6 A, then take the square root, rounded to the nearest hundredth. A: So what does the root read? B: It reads 1.16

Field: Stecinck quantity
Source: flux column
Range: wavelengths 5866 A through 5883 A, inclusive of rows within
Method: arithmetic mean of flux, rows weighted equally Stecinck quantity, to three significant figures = 50.5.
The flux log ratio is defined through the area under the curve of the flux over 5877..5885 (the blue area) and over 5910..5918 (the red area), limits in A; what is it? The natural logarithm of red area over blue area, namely -0.03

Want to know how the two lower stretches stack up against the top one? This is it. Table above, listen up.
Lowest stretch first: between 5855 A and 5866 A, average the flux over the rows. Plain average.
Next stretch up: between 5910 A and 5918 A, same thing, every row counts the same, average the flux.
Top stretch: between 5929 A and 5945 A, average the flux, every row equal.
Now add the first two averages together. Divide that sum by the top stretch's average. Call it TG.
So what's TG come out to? 1.987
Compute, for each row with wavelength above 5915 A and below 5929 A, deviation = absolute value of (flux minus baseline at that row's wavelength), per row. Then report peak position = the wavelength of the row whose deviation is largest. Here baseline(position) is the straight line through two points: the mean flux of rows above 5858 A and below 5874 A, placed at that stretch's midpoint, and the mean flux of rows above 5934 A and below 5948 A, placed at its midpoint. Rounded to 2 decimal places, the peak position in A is 5916.47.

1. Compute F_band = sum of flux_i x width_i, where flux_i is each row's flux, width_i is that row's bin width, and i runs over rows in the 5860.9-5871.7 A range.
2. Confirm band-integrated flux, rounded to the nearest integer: 552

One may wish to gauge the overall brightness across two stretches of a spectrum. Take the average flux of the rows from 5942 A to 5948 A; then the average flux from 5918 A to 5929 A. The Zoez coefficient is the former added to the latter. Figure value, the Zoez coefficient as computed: 101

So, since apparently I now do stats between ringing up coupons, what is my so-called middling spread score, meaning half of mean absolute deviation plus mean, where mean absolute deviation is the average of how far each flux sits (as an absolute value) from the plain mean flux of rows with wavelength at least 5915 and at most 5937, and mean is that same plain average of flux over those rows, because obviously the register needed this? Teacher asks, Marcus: 25.9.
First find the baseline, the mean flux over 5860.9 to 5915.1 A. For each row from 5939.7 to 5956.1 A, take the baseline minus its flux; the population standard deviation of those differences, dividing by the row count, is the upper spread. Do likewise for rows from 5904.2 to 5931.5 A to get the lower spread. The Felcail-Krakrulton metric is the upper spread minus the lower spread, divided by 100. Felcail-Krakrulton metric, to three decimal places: 0.000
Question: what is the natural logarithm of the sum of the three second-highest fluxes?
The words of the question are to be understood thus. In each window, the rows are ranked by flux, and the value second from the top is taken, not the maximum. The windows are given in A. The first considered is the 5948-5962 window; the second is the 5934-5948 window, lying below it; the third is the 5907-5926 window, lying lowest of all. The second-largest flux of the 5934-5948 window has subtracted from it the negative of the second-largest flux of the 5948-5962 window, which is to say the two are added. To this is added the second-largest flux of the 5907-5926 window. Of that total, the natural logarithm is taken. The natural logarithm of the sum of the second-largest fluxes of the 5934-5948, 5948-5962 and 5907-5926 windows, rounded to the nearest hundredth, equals 5.03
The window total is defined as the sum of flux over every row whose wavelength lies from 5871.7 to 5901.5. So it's 552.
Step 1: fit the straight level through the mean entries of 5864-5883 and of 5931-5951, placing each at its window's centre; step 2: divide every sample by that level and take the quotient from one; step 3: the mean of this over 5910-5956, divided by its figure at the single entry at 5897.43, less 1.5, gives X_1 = -0.50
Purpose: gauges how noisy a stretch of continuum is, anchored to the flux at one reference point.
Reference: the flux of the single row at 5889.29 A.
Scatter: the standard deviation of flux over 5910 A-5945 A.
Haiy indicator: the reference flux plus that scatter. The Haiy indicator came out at 47.3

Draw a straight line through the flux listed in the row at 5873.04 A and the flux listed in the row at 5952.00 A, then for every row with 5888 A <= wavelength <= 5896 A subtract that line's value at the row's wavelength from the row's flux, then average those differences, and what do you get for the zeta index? -2.2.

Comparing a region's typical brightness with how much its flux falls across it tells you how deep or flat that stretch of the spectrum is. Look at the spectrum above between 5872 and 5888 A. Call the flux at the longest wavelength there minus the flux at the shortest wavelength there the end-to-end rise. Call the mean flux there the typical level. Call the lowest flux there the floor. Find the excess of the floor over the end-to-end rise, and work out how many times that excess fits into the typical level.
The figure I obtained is 1.064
